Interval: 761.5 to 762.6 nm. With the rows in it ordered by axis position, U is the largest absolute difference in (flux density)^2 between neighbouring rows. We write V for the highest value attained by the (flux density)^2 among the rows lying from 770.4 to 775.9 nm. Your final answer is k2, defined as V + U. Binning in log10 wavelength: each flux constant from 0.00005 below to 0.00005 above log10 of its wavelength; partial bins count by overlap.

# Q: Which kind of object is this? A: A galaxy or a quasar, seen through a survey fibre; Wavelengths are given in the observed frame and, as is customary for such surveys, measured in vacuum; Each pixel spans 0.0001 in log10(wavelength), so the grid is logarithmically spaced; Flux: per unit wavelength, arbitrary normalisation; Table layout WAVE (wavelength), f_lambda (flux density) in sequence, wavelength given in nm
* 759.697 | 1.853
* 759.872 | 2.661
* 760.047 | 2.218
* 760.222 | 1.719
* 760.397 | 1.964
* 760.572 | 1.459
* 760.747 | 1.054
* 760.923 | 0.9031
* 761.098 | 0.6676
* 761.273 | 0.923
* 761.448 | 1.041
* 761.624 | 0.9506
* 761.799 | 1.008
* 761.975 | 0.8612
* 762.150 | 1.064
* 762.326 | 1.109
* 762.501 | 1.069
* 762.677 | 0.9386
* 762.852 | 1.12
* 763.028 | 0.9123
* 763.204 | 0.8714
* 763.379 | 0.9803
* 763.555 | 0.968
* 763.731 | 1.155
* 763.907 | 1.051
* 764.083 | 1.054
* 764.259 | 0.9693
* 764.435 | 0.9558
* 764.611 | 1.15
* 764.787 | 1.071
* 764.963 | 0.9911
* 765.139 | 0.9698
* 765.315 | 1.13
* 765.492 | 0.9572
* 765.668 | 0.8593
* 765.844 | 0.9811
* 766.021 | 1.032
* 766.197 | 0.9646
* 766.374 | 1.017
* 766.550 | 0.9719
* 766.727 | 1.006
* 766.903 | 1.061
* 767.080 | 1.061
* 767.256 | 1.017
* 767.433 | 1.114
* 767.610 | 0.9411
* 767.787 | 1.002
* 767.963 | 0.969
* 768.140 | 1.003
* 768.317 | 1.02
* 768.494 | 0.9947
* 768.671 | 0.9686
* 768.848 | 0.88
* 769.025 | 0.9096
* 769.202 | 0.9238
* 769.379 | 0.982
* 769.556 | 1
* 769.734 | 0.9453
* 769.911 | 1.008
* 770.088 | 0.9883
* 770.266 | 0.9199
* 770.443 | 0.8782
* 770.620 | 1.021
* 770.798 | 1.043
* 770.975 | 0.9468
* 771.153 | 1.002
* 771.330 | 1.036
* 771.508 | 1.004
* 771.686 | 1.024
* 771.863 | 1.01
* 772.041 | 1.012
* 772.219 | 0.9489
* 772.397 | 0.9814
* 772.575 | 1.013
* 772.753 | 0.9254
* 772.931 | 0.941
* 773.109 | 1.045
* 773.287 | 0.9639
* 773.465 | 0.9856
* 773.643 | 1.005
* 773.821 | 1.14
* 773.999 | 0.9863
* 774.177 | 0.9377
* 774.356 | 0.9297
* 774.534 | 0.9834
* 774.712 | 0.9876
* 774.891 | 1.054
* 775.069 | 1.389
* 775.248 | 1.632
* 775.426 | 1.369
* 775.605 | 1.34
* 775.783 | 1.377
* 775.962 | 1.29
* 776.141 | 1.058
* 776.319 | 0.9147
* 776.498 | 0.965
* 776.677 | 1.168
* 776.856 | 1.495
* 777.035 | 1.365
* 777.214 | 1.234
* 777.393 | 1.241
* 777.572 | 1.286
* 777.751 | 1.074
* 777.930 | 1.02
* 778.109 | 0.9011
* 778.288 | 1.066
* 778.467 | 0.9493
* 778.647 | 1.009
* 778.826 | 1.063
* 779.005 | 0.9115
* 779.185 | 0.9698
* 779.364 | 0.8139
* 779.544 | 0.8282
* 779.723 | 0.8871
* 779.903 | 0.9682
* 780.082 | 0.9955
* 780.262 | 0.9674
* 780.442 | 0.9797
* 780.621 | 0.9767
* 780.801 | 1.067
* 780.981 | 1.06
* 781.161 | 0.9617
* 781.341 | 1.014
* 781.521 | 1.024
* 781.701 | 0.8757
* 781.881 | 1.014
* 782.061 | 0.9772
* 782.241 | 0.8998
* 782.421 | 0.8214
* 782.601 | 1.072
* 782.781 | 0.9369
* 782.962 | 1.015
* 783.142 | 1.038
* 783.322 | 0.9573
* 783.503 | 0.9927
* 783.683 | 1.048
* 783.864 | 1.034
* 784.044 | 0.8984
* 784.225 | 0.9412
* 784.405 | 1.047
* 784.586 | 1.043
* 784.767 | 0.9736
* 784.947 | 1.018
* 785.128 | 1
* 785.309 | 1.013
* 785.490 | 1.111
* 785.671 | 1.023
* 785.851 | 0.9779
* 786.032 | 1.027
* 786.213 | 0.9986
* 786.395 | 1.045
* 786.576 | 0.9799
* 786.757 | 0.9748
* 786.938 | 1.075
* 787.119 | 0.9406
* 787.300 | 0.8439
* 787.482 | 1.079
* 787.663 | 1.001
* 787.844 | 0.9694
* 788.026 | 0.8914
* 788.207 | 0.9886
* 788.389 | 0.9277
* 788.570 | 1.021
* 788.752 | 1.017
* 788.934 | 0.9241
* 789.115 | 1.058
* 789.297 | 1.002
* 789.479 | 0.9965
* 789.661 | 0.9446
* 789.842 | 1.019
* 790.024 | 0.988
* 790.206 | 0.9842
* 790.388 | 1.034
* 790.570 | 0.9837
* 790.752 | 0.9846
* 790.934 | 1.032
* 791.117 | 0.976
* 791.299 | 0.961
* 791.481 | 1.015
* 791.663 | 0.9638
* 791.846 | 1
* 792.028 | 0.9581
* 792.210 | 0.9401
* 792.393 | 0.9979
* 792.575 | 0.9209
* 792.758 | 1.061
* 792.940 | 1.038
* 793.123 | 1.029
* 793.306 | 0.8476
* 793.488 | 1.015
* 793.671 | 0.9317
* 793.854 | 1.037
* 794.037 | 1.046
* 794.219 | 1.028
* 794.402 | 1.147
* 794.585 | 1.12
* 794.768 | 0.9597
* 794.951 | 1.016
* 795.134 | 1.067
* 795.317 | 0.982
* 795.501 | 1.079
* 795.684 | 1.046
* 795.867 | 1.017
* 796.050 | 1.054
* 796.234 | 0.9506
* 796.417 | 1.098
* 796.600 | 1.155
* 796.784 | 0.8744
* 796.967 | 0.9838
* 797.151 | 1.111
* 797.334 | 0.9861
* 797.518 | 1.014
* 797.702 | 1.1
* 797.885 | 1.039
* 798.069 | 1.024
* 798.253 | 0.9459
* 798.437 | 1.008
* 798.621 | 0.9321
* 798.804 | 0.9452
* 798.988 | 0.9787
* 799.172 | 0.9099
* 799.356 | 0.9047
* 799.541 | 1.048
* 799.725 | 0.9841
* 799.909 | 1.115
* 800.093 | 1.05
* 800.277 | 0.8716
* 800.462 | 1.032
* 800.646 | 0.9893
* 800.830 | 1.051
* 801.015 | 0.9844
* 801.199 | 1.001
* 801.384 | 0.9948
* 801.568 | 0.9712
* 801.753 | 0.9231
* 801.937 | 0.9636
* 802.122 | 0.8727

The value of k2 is 3.1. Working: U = 0.39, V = 2.7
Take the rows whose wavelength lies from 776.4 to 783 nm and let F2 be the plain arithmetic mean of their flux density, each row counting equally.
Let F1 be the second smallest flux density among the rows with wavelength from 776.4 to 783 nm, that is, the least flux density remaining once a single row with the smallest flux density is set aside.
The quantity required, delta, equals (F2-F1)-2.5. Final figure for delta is -2.298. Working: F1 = 0.8214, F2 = 1.02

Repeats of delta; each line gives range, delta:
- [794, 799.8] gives -2.387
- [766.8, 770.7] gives -2.398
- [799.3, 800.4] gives -2.409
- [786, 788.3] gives -2.406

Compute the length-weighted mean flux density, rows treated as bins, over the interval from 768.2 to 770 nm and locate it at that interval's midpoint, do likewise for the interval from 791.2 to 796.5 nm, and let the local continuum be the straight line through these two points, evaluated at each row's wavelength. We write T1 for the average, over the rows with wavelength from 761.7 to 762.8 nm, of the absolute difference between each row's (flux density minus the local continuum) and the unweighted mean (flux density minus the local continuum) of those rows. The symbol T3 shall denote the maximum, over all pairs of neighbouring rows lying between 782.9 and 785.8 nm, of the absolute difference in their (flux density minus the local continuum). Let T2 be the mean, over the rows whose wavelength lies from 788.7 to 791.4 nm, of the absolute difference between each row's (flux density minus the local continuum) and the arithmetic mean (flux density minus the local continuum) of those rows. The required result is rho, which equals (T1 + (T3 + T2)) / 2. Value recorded 0.118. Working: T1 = 0.072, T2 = 0.028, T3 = 0.14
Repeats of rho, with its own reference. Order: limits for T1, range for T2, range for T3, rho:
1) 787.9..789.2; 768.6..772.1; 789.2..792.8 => 0.117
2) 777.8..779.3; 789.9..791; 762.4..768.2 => 0.141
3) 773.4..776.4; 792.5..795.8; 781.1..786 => 0.243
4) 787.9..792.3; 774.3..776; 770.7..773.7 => 0.166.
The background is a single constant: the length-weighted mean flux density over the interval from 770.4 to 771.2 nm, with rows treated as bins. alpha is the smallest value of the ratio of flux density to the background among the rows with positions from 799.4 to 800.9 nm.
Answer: 0.89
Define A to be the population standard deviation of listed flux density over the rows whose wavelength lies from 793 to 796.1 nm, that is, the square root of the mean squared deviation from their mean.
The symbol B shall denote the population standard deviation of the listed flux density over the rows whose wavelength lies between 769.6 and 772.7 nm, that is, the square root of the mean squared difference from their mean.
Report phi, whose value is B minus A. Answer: -0.02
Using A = 0.067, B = 0.04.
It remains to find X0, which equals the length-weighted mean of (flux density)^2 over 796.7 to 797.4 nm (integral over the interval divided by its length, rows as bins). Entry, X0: 0.99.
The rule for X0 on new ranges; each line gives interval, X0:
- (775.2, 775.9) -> 2.01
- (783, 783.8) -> 1.02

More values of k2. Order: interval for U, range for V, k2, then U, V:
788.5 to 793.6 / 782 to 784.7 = 1.5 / 0.34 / 1.1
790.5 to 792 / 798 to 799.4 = 1.2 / 0.11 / 1.0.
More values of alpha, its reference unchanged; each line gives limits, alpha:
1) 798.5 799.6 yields 0.92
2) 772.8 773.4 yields 0.96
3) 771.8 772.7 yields 0.97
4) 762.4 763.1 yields 0.93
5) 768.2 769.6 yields 0.90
